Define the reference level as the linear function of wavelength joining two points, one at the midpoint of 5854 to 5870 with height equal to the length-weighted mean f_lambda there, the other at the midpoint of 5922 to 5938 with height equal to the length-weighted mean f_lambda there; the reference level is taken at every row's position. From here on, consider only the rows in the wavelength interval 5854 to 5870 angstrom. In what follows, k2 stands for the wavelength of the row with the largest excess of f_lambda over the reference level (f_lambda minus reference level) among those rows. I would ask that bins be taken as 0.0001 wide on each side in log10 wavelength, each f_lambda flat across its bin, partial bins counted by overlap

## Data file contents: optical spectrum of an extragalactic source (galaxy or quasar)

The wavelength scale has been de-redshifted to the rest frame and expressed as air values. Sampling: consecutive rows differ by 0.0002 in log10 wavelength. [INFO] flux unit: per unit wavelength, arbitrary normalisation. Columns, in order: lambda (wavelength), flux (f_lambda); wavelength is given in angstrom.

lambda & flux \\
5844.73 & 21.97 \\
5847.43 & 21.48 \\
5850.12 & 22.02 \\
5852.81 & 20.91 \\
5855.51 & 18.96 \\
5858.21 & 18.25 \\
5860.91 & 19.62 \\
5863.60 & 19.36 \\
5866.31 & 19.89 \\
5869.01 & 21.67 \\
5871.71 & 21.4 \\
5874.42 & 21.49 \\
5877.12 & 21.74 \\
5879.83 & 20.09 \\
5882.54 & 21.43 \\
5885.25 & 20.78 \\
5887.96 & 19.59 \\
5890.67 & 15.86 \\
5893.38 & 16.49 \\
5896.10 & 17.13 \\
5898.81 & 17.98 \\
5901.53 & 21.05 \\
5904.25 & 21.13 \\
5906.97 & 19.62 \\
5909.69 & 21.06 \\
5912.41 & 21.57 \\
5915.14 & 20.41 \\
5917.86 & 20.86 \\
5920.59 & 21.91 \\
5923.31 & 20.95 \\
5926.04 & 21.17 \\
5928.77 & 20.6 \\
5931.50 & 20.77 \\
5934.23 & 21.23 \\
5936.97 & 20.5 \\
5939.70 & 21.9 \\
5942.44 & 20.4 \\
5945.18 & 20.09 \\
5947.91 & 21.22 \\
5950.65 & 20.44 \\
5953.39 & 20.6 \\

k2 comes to 5869.01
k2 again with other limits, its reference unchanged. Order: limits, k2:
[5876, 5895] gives 5877.12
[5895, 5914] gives 5912.41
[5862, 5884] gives 5869.01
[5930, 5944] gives 5939.70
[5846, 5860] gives 5850.12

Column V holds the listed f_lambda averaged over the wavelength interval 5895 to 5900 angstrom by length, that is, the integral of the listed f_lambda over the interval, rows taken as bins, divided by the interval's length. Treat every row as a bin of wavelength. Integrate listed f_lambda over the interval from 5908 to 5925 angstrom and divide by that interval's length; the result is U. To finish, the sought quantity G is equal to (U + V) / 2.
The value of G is 19.3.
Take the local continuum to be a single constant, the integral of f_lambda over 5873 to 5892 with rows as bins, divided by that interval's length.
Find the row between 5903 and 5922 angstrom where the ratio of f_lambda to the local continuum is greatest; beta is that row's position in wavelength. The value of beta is 5920.59 angstrom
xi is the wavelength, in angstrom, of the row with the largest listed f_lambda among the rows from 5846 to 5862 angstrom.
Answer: 5850.12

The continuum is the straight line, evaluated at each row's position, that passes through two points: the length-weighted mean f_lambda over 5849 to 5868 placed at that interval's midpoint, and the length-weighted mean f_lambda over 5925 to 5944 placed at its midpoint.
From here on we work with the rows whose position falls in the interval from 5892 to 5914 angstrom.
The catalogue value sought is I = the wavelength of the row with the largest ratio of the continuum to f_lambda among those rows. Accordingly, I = 5893.38 angstrom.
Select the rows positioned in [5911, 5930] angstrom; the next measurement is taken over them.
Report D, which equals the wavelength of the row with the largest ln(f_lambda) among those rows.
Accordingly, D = 5920.59 angstrom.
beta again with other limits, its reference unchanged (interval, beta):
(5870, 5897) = 5877.12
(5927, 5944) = 5939.70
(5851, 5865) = 5852.81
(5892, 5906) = 5904.25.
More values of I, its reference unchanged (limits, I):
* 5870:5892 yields 5890.67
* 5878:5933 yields 5890.67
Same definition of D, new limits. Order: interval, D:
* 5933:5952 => 5939.70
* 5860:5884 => 5877.12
